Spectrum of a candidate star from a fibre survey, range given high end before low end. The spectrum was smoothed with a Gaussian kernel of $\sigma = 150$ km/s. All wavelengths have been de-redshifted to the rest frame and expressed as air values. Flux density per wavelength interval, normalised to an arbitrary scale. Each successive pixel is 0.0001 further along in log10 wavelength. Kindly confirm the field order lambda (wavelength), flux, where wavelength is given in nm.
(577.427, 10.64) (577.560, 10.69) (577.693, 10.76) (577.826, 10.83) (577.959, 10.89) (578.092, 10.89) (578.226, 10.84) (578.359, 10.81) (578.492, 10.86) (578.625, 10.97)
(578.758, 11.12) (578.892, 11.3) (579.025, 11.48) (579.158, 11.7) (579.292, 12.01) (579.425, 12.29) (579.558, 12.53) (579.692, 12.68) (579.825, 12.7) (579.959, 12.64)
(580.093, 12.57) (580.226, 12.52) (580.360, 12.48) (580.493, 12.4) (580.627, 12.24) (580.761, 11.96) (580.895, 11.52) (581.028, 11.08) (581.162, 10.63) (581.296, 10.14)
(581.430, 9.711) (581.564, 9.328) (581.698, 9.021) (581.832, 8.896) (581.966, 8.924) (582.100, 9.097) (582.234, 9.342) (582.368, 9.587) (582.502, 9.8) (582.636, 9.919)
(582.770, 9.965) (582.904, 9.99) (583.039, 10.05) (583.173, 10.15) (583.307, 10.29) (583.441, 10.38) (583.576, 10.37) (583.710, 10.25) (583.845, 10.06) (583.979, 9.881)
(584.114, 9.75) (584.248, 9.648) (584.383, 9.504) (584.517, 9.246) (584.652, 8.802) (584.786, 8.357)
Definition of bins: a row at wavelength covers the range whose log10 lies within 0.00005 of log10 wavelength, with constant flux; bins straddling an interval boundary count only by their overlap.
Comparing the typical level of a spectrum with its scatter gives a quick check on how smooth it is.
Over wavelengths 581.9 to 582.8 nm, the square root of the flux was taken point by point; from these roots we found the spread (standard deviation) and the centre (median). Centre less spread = 3.03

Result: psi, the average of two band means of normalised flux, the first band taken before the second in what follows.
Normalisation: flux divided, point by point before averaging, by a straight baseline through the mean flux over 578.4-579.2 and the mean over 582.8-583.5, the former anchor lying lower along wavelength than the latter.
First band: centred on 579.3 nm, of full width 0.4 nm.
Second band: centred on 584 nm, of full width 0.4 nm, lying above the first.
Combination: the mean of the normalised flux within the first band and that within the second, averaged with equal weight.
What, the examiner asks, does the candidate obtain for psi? 1.04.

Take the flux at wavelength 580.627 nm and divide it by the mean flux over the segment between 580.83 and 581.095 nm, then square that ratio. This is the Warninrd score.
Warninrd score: 1.17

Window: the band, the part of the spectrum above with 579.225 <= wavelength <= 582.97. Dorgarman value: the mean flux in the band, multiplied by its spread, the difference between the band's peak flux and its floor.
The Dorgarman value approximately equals 42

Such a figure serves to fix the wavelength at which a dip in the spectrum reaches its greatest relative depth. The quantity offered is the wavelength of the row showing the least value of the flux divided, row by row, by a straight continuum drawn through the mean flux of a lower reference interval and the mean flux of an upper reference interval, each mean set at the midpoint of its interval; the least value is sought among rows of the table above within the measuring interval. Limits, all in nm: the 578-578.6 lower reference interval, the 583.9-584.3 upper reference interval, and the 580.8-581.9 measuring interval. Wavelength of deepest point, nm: 581.832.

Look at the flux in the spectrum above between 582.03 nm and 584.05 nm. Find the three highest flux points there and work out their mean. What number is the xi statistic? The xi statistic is 10.3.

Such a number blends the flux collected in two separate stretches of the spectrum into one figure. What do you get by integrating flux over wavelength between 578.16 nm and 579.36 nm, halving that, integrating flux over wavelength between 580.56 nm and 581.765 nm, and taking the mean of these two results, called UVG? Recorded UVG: 9.8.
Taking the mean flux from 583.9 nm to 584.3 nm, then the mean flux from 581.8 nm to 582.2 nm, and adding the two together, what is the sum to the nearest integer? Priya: 19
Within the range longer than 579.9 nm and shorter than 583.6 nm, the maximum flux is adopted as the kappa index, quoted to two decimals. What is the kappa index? 12.64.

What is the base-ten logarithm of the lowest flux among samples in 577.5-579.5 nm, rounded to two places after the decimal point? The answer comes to 1.03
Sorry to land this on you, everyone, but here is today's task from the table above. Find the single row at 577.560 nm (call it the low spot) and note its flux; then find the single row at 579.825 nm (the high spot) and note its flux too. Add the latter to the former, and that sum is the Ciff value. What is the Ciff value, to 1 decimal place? 23.4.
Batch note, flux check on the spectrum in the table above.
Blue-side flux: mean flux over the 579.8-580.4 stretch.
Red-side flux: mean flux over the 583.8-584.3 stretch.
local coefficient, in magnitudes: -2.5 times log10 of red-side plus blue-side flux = -3.376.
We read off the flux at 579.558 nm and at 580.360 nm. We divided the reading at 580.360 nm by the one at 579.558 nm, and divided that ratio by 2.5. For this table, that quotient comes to 0.40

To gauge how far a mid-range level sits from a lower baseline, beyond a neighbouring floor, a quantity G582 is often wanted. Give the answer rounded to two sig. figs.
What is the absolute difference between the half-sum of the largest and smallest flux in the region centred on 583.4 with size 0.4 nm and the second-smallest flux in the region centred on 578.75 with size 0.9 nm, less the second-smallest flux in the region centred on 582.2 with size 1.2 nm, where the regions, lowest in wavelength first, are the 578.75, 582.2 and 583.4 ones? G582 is -8.4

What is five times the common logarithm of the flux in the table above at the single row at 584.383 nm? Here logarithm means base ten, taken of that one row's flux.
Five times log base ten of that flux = 4.9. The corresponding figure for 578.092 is 5.2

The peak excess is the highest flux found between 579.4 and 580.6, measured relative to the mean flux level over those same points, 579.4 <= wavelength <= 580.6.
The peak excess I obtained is 0.17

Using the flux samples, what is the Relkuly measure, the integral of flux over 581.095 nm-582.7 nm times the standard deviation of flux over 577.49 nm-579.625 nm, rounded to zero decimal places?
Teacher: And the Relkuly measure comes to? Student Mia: 9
